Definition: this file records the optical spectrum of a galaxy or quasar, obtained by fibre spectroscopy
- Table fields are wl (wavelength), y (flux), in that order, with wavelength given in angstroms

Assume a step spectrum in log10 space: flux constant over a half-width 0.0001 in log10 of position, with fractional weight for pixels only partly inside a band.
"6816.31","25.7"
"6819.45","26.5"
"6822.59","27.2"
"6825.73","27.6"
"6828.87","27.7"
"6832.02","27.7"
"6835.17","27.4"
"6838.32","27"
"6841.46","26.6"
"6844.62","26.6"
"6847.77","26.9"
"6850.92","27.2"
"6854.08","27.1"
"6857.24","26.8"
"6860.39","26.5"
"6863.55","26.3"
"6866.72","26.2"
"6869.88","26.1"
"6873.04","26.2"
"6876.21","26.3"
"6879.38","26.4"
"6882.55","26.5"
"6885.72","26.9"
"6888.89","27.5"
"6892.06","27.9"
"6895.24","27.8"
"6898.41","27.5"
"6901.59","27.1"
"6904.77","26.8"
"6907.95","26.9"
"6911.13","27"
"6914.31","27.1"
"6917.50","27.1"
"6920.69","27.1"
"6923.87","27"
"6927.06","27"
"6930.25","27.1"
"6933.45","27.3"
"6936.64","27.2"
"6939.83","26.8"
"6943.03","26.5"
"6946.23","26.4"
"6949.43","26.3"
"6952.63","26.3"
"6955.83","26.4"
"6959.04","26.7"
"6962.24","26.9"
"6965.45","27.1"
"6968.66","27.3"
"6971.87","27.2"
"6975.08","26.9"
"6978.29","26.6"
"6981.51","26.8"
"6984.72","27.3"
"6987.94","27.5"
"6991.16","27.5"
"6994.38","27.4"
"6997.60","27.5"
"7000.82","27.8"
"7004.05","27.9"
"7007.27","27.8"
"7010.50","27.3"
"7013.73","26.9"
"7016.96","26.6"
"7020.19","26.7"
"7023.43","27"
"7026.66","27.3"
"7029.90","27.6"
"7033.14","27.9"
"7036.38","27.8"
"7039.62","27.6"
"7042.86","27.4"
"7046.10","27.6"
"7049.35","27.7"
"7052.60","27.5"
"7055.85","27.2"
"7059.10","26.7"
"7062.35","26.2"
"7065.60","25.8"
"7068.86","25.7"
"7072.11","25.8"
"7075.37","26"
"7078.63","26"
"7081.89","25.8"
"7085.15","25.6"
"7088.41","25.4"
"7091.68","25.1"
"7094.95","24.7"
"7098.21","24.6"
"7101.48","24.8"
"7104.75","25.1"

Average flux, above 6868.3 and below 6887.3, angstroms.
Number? 26.4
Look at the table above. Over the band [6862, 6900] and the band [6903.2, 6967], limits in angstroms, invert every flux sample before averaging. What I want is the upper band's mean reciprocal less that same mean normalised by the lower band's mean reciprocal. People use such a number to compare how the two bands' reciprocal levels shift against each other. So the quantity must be -0.96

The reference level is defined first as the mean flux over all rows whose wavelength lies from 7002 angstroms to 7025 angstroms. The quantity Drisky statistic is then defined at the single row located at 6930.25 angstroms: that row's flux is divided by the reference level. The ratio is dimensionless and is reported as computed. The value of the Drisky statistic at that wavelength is 1.00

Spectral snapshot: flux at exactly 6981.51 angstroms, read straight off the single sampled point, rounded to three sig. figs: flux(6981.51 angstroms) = 26.8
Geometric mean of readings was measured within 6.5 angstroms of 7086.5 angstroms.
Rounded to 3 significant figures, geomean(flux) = 25.5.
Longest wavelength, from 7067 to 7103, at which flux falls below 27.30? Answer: 7101.48 angstroms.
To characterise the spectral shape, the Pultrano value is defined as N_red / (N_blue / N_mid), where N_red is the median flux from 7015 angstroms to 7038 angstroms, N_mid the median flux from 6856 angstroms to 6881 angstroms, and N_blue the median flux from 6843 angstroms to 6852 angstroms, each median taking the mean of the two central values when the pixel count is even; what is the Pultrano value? 26.7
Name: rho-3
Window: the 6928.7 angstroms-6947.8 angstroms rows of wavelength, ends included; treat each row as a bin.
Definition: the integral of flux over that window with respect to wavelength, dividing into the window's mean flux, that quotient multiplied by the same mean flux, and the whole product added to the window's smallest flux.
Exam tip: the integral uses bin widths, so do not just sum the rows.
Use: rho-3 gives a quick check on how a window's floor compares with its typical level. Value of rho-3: 27.8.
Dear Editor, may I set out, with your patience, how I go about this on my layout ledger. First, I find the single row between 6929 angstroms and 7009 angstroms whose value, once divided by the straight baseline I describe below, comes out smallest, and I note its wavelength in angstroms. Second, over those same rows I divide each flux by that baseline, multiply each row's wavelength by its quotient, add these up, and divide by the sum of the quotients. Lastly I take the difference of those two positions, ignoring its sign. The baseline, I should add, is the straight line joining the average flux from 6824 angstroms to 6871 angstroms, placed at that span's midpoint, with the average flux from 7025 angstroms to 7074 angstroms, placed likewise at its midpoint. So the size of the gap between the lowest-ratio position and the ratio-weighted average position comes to 16.3 angstroms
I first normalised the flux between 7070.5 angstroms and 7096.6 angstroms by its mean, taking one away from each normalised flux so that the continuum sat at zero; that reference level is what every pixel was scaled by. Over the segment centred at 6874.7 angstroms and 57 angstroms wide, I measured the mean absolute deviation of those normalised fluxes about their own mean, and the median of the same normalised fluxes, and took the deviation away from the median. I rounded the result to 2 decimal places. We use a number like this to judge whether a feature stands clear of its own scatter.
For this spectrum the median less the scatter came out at 0.03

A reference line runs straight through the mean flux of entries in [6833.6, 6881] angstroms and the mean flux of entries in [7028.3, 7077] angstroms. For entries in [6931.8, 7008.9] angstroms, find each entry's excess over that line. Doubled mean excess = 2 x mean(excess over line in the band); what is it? 0.46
